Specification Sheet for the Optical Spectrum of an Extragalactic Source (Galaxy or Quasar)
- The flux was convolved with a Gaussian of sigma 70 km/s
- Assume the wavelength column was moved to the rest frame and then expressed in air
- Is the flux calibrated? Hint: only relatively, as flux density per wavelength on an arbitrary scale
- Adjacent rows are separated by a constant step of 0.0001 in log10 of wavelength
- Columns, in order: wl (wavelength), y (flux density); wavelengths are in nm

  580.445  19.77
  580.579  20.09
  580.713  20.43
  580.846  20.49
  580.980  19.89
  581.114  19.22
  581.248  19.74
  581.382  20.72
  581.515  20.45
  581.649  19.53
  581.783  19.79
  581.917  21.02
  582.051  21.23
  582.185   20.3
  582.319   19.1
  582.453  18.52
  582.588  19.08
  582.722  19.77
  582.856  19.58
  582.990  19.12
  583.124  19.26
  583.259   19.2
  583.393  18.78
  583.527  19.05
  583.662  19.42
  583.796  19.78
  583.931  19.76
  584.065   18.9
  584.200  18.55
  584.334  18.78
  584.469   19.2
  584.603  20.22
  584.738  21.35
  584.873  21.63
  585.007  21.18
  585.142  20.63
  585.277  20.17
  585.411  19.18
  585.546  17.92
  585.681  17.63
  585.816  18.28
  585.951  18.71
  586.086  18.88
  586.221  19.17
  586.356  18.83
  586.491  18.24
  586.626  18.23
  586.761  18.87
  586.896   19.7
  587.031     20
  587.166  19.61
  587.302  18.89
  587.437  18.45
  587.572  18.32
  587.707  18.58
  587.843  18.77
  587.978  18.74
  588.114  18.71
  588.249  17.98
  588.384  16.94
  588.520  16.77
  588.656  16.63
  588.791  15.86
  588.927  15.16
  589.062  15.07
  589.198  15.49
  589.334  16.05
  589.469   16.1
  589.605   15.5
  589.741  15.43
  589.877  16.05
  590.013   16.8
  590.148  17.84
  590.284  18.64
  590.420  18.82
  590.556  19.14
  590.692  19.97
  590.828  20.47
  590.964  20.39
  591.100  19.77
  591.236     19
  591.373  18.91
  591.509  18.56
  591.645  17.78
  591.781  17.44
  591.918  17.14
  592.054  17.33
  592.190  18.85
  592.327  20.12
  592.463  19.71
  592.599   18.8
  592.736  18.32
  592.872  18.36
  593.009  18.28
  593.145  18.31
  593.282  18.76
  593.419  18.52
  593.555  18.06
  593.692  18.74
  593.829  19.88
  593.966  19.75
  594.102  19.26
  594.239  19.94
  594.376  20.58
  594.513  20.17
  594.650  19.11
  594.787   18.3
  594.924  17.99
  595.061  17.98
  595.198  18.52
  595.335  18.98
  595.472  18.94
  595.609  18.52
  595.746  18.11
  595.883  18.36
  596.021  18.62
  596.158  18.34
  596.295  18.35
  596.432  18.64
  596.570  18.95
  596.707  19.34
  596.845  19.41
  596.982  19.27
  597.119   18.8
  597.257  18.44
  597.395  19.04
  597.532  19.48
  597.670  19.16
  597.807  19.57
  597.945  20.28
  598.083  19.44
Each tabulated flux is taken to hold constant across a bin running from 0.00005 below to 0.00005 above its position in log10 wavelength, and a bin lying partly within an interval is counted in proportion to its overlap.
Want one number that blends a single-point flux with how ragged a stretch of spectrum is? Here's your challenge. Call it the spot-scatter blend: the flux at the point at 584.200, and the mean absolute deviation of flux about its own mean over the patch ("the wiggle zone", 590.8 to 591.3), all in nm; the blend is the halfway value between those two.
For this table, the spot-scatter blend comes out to 9.5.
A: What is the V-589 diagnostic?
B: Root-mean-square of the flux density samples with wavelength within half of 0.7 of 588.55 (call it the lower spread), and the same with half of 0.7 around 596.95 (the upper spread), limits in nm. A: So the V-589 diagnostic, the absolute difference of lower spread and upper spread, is 2.2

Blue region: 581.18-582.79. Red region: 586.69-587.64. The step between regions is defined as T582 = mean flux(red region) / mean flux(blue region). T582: 0.96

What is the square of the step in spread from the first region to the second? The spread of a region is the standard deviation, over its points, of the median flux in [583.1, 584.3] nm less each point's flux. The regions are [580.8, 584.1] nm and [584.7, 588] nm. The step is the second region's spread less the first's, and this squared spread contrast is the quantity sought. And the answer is 0.14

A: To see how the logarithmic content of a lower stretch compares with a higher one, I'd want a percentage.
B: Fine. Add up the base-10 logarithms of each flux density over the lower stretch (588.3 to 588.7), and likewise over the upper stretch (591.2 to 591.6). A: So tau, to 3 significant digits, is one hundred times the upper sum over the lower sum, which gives 104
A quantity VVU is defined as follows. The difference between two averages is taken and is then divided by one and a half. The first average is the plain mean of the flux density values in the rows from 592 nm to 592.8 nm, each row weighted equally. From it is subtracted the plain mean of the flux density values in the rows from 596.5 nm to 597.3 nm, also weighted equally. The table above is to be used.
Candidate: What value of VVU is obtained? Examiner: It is -0.1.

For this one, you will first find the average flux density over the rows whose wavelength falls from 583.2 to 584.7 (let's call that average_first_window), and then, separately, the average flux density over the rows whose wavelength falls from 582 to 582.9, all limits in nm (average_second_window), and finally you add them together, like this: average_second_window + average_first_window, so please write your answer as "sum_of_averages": 38.9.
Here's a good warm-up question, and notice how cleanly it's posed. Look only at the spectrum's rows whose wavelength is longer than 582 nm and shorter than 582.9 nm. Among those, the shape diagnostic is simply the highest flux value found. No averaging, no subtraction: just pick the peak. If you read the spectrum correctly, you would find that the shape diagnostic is 21.23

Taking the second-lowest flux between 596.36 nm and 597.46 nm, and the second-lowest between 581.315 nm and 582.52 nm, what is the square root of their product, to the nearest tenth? 18.9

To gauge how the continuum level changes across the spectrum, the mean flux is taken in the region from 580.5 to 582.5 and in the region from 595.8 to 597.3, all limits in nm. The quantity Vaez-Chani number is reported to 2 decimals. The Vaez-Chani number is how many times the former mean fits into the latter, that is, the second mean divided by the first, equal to 0.94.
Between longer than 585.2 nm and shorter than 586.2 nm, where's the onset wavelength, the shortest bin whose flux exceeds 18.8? 585.277 nm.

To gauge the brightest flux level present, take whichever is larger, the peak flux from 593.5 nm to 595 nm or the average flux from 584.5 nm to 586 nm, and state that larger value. 20.6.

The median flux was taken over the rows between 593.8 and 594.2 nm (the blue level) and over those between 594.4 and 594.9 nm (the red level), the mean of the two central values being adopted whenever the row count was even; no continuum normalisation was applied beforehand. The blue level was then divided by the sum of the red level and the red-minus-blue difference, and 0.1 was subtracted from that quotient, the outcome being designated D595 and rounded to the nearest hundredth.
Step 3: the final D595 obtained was 0.97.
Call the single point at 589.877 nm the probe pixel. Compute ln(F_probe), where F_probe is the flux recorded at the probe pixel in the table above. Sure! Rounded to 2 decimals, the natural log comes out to 2.78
